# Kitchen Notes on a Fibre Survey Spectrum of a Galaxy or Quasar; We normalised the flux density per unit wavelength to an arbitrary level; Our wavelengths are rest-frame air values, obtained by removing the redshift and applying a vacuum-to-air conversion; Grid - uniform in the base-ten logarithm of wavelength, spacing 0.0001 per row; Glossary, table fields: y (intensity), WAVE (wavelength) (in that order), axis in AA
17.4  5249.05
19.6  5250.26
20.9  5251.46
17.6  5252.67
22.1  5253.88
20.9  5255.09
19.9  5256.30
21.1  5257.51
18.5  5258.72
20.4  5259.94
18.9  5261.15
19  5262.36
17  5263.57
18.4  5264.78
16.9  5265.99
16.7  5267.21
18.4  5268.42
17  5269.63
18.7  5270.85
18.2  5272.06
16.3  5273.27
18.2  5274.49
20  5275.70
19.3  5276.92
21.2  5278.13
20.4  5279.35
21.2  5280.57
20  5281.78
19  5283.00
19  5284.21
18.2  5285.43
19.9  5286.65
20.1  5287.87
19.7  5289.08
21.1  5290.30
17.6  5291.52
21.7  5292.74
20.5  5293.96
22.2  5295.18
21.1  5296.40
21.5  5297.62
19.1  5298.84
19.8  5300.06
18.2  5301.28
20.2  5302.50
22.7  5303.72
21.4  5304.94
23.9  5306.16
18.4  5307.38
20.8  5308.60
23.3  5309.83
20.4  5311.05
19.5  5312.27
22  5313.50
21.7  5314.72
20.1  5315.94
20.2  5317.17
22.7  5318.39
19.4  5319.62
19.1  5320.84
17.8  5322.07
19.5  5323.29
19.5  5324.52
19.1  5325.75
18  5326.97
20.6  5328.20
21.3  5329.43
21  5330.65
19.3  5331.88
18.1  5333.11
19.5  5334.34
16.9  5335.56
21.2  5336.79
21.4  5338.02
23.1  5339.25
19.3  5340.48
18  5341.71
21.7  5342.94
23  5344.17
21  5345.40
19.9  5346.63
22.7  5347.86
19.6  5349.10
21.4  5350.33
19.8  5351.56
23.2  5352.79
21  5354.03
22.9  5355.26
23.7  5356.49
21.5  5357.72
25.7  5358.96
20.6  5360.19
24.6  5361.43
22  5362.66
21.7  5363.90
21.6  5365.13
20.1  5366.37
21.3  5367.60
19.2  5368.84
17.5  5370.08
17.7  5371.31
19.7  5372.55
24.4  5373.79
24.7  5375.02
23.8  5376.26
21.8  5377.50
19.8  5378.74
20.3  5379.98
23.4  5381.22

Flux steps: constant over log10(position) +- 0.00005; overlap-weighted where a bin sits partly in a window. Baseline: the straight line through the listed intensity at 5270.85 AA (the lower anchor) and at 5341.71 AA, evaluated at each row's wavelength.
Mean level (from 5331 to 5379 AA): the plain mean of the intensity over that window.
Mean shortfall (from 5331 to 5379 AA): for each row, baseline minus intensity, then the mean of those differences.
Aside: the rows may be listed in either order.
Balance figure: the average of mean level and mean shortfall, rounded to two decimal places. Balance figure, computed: 8.93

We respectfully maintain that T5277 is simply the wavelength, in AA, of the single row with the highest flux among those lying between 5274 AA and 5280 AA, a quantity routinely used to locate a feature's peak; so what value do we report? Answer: 5278.13 AA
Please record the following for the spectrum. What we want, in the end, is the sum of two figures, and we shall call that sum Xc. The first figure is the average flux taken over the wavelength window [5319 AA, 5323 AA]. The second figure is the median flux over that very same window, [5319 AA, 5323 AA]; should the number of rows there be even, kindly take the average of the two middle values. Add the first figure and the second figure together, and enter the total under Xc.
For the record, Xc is 37.9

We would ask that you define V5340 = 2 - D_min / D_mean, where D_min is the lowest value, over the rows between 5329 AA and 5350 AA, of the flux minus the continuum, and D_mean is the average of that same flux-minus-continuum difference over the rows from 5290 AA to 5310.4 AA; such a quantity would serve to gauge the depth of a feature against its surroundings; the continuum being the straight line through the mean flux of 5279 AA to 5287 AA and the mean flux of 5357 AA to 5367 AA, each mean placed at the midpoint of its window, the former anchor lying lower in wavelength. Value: 10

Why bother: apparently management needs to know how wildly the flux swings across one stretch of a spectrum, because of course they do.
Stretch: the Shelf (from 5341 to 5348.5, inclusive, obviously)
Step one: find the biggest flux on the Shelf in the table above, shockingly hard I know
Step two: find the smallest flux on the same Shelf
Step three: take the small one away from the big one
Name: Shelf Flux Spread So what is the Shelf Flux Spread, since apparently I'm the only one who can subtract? 5.0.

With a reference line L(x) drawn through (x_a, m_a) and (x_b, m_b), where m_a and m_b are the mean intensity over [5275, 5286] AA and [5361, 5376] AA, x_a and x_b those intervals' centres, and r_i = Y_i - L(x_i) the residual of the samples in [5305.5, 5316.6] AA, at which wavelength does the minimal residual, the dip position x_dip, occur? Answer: 5307.38 AA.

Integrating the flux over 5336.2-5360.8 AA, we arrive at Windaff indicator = 530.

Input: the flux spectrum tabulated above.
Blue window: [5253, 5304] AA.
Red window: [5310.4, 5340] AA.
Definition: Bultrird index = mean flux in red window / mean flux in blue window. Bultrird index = 1.03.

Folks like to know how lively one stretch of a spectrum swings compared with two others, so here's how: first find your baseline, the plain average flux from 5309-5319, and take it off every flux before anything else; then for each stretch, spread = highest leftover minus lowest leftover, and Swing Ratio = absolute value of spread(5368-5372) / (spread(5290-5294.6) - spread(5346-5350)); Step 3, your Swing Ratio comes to 1.7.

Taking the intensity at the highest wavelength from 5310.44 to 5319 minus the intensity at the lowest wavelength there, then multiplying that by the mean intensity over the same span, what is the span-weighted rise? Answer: 48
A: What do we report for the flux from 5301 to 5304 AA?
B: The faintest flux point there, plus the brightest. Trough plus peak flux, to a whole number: 41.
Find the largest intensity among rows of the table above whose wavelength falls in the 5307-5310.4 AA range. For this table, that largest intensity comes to 23.3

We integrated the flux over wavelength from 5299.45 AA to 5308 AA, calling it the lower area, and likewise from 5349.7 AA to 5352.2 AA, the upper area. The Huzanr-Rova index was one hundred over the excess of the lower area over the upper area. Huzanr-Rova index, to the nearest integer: 1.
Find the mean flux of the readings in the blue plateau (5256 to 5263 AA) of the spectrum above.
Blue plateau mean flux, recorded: 19.6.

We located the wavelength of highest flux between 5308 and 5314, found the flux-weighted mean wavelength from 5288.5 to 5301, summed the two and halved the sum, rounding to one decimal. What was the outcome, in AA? 5302.2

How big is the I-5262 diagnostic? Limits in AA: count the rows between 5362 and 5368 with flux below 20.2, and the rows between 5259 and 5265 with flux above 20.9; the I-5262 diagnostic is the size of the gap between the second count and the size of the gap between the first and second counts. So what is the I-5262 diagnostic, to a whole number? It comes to 1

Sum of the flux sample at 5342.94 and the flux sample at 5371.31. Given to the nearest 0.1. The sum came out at 39.4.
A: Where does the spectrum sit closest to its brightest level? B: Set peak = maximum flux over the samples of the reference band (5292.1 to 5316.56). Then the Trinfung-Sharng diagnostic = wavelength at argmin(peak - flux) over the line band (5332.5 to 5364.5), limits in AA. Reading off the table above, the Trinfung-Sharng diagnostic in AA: 5358.96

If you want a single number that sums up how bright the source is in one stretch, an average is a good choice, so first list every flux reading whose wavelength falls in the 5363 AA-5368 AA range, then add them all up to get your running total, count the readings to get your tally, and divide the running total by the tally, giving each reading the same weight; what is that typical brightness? 21.2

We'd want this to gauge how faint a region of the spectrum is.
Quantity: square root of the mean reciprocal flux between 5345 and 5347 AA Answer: 0.221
